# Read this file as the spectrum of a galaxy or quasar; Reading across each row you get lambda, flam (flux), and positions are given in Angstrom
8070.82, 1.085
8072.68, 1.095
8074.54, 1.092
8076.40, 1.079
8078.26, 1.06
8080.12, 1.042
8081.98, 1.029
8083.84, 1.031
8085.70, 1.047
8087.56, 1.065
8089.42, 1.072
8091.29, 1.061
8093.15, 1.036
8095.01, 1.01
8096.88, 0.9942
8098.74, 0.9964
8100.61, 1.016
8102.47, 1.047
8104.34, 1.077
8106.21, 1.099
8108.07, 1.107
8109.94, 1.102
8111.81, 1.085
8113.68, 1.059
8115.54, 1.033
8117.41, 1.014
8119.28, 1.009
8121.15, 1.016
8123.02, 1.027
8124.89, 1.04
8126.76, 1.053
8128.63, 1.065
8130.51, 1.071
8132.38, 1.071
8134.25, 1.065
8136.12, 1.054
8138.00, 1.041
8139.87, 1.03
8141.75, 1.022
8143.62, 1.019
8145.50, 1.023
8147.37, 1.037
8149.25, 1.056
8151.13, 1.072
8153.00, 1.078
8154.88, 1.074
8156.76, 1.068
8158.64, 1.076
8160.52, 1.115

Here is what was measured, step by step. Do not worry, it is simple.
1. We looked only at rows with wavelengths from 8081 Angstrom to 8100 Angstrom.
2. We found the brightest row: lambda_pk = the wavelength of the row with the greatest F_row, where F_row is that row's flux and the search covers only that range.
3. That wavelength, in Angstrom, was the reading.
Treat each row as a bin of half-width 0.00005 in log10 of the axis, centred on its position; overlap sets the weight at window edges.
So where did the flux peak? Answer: 8089.42 Angstrom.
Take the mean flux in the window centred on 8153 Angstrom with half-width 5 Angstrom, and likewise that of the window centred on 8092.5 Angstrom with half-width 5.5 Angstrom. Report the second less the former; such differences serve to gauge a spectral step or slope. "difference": -0.030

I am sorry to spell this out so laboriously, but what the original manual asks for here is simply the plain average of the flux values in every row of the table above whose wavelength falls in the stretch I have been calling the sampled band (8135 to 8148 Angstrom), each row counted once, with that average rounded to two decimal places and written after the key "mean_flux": 1.03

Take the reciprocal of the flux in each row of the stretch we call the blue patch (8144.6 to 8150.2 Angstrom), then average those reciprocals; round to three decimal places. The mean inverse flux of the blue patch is 0.963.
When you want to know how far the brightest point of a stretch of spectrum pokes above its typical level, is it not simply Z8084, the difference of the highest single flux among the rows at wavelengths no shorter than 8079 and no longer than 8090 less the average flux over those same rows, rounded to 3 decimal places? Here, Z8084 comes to 0.024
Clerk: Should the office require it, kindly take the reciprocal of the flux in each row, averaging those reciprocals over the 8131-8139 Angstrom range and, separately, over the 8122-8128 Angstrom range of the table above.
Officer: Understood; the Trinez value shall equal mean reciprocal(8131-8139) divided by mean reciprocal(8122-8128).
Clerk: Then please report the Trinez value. 0.98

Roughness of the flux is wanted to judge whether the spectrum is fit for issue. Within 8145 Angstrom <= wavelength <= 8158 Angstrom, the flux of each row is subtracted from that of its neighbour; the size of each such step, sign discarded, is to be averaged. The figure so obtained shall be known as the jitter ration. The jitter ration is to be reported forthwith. 0.011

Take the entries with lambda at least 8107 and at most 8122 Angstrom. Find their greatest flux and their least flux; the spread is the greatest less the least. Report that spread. 0.10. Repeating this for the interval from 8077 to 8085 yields 0.03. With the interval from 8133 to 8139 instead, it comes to 0.02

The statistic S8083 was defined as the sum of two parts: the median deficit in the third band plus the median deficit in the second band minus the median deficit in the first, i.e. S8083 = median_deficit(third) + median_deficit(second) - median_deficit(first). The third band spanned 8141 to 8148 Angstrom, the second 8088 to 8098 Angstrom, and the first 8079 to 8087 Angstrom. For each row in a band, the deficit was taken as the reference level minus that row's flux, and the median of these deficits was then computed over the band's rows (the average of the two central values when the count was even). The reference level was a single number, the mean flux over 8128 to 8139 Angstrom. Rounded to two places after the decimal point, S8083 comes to 0.04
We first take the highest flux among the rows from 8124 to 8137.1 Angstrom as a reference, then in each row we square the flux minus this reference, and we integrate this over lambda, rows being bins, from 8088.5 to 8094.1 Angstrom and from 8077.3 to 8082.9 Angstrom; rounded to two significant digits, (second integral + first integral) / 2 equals 0.0038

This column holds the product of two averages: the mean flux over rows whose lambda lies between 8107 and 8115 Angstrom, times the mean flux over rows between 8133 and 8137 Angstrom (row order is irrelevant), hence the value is 1.15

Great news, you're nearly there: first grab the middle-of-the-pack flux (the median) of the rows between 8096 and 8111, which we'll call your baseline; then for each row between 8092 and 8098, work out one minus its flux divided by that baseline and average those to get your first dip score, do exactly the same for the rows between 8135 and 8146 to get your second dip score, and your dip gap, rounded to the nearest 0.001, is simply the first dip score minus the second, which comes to 0.017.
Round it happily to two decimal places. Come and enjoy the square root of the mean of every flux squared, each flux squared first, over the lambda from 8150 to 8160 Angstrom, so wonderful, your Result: 1.07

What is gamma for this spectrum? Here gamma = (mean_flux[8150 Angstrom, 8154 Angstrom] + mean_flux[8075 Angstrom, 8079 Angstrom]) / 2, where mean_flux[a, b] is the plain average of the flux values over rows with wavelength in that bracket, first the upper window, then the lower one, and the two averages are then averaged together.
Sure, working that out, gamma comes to 1.07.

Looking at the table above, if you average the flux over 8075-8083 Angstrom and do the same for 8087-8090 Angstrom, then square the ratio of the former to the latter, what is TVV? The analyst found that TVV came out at 0.97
